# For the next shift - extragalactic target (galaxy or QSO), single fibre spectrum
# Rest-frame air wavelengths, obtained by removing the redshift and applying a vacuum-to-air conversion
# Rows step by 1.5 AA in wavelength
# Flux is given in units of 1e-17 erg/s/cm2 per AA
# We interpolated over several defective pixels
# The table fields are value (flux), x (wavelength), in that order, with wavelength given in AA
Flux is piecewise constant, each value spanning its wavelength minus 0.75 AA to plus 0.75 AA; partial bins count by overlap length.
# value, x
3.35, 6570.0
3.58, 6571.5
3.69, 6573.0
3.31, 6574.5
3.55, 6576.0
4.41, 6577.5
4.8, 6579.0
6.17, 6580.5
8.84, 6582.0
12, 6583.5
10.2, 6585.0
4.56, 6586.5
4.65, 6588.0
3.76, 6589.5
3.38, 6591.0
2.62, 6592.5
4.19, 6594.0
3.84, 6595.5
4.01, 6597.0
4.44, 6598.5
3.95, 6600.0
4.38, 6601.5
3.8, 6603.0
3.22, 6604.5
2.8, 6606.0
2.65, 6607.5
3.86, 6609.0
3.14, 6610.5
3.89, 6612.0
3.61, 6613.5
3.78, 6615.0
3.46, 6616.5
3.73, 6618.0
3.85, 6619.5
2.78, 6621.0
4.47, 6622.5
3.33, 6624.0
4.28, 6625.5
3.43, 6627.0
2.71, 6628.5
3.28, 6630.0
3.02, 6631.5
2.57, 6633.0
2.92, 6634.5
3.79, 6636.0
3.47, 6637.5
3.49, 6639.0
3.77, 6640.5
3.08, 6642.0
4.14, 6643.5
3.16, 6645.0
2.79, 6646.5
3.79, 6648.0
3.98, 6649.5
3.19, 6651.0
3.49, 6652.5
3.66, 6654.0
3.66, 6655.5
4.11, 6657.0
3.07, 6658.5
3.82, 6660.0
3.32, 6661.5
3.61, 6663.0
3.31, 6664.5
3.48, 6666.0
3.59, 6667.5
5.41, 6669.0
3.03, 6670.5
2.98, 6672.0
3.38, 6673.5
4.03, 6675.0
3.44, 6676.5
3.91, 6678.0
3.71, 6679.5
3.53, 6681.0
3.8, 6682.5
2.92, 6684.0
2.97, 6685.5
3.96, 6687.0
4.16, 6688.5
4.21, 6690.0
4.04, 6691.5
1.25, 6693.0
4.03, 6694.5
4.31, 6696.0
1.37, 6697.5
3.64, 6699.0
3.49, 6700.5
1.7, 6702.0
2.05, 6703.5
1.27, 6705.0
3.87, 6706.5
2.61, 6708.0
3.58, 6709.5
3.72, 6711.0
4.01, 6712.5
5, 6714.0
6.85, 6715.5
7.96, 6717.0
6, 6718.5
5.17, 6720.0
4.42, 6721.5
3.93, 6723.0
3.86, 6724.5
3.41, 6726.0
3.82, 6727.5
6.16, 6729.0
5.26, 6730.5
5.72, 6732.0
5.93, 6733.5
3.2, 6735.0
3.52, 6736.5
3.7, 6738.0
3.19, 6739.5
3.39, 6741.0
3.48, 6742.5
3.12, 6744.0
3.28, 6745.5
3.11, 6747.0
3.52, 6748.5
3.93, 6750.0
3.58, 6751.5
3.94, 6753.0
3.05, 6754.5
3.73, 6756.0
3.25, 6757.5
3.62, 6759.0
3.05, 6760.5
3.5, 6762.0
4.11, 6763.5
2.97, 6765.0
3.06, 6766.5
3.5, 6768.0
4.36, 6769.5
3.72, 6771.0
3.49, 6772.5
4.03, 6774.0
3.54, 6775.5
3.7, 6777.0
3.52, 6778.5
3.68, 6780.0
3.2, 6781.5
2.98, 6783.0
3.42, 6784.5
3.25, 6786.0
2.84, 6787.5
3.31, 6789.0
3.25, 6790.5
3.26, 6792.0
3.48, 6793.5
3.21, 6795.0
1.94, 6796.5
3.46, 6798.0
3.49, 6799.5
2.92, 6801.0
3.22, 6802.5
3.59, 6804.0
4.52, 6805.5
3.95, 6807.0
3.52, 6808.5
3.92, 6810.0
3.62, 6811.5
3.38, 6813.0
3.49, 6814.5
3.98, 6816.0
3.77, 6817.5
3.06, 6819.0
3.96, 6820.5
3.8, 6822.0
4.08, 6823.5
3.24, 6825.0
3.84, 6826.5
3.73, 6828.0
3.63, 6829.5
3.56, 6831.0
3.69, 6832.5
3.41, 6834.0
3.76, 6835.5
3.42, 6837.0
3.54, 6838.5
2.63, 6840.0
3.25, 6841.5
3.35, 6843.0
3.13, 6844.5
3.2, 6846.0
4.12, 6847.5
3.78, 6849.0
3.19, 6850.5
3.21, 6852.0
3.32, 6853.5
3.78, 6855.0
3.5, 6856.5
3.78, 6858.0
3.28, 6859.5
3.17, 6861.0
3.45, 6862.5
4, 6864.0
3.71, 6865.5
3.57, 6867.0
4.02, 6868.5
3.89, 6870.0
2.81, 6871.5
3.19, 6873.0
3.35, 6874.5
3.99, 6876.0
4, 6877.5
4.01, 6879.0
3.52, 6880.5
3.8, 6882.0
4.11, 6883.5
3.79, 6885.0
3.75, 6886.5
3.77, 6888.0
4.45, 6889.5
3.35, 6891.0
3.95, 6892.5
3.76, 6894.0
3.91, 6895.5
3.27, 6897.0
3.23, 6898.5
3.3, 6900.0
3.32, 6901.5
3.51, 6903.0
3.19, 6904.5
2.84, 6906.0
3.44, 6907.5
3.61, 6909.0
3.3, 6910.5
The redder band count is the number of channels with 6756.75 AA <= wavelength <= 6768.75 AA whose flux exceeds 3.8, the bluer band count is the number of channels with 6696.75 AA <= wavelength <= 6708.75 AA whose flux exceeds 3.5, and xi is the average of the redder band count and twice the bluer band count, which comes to 2.5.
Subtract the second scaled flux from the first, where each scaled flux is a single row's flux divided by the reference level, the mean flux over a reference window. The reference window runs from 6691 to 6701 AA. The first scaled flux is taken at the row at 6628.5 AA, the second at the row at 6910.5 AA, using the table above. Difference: -0.2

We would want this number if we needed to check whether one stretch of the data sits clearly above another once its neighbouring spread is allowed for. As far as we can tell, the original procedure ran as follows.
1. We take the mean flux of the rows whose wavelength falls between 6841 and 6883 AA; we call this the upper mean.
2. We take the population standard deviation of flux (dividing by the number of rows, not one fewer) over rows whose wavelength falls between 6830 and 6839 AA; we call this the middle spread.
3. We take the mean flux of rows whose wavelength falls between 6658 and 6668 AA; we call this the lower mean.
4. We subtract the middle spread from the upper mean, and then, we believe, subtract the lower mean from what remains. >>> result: 0.0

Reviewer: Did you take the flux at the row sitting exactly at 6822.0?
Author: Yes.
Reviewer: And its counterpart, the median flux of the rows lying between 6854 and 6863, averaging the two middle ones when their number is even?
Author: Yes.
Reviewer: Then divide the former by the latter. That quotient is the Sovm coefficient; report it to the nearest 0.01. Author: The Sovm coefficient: 1.09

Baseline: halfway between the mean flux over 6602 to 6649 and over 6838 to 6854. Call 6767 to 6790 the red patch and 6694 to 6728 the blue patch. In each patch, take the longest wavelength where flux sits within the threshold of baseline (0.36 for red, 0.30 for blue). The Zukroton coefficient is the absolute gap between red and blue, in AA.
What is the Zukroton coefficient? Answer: 63.0 AA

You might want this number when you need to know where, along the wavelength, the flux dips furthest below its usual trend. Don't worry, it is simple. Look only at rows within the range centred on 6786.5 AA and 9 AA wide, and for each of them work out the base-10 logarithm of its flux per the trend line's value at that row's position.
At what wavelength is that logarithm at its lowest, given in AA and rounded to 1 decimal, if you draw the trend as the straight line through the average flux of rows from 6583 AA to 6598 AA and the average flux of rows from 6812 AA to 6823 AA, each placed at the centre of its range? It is 6787.5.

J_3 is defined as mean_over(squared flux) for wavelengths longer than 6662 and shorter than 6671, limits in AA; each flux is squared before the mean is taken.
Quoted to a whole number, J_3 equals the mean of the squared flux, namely 15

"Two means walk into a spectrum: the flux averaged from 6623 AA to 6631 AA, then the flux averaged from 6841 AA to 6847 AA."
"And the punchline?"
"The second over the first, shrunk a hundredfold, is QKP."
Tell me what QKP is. 0.0095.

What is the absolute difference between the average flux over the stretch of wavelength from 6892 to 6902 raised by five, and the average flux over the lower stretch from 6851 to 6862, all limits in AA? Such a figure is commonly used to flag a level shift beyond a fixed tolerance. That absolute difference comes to 5.10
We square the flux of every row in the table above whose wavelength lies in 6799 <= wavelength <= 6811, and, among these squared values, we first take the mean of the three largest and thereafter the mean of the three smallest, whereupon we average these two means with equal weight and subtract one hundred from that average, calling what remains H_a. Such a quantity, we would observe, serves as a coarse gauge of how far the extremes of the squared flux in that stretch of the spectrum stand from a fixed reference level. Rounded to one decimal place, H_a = -86.3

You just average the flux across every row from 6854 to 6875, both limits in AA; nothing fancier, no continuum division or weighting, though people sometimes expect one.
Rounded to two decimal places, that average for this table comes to 3.54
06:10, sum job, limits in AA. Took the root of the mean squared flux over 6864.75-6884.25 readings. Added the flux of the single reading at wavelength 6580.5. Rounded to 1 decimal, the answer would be 9.9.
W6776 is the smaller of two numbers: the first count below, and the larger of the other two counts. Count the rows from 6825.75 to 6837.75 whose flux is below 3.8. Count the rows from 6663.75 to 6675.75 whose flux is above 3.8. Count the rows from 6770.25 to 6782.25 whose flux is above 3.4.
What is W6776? 7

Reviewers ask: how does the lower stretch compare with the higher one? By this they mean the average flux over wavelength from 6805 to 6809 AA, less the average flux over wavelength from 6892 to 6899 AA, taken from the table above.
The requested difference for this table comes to 0.37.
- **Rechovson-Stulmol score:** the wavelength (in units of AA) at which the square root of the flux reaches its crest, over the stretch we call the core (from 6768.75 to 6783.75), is 6769.5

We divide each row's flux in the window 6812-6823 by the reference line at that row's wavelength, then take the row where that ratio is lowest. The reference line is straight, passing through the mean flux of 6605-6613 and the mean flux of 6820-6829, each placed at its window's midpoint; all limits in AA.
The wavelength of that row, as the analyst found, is 6819.0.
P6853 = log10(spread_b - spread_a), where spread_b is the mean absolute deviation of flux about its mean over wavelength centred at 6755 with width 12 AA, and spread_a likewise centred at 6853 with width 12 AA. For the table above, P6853 -1.67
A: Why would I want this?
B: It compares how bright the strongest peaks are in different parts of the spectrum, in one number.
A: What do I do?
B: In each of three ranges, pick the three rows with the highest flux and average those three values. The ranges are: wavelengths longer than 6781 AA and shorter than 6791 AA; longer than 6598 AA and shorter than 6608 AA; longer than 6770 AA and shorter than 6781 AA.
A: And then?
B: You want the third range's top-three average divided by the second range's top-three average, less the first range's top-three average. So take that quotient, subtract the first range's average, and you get -2.43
